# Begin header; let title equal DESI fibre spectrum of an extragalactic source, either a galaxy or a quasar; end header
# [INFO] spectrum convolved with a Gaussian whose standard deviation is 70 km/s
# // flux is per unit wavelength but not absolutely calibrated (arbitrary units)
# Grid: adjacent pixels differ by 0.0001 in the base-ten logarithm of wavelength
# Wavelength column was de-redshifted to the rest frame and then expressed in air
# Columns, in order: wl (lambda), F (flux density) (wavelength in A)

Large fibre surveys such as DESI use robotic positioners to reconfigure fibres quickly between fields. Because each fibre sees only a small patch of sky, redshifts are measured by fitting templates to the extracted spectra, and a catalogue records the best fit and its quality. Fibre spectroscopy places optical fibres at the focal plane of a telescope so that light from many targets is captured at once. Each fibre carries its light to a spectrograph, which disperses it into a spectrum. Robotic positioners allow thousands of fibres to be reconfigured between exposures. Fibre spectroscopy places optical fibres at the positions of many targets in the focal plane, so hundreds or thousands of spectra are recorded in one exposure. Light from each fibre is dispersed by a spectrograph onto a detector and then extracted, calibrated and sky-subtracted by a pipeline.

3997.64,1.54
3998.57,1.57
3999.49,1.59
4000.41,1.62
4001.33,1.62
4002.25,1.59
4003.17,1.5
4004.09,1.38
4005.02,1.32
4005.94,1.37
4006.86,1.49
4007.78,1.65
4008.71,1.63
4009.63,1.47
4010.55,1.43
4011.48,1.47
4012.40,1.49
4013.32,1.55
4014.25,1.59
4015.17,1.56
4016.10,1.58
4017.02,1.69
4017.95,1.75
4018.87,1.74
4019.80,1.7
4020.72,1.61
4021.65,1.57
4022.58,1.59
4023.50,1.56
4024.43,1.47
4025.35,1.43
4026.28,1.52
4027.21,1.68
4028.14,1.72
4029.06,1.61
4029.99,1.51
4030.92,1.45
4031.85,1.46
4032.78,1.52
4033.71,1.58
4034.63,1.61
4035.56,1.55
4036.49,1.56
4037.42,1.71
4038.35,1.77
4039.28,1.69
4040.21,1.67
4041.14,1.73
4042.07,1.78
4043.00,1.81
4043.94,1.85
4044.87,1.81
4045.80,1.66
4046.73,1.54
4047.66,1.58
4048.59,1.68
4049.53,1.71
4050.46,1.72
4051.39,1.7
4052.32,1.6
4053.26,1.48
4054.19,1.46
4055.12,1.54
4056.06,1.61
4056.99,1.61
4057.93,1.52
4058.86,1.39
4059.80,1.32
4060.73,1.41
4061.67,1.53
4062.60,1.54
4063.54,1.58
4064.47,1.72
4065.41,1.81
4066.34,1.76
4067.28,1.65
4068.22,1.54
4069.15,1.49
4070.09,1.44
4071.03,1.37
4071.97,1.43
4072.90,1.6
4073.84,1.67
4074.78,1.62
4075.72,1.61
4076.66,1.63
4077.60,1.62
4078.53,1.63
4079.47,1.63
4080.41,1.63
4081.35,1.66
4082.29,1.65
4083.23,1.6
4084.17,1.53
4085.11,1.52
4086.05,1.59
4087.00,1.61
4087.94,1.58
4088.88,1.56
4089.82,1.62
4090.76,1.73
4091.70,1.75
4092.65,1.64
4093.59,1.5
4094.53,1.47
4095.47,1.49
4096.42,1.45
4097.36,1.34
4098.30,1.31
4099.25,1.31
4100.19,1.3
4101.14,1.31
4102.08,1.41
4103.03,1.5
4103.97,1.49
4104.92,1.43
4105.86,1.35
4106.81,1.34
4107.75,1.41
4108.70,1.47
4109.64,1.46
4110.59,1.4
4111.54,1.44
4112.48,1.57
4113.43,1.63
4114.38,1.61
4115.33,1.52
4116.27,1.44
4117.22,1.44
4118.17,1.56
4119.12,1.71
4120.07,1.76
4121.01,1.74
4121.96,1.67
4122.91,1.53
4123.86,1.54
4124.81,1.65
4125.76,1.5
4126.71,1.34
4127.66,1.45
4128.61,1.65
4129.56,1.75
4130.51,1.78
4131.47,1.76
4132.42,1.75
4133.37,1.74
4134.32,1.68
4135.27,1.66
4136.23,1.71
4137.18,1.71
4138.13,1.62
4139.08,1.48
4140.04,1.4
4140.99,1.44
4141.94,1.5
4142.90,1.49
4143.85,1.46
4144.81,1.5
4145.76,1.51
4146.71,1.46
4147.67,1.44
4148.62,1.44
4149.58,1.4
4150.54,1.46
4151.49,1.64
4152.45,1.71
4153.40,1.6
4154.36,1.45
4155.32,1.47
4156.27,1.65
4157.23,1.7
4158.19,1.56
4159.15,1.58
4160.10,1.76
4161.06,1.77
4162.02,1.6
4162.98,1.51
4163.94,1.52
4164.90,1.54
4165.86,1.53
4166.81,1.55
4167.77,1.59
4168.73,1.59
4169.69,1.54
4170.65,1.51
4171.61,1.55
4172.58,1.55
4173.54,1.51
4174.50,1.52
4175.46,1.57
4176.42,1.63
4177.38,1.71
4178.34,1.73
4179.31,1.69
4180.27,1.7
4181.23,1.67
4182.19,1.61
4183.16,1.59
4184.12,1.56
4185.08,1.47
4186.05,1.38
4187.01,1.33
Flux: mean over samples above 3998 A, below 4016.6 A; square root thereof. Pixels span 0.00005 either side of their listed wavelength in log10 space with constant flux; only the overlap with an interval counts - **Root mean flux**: 1.23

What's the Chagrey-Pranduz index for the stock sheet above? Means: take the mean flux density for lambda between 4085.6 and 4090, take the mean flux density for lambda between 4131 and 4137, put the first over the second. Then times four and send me 3.7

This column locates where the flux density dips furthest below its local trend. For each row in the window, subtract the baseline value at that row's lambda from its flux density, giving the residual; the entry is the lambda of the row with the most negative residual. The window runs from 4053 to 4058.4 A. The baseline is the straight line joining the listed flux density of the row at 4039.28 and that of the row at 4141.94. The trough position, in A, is 4054.19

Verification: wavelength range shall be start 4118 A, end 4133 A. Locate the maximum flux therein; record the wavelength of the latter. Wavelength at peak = 4130.51 A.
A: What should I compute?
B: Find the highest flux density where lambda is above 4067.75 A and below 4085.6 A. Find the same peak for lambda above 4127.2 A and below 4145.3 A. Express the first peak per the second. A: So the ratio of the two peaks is 0.94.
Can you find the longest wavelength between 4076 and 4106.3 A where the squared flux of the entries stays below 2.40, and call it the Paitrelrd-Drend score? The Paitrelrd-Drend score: 4105.86 A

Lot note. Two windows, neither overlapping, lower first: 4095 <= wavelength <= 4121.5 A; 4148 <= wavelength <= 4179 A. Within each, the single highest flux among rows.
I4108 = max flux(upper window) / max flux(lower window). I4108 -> 1.01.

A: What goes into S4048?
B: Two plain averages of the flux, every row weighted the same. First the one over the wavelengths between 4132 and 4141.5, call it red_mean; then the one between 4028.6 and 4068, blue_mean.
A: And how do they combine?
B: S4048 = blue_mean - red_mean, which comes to -0.005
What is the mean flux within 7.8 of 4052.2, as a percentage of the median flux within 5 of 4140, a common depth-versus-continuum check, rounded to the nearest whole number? 106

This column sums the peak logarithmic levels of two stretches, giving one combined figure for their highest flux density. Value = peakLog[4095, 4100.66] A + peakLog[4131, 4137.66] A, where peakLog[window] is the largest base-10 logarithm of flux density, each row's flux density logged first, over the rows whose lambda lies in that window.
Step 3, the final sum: 0.419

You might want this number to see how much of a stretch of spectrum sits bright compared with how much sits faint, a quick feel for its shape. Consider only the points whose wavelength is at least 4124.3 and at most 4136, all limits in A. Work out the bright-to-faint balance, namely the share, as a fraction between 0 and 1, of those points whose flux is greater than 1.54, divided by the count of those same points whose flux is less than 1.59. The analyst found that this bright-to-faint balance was 0.25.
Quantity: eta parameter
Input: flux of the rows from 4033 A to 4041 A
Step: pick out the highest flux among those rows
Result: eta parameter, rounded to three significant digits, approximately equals 1.77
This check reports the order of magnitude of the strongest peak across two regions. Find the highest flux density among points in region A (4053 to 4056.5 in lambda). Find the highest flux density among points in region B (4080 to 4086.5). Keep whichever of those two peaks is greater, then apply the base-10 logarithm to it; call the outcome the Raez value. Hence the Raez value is 0.220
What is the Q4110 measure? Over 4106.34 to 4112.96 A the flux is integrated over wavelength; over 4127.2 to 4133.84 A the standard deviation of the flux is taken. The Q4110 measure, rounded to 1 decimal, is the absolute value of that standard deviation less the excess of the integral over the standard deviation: 9.3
